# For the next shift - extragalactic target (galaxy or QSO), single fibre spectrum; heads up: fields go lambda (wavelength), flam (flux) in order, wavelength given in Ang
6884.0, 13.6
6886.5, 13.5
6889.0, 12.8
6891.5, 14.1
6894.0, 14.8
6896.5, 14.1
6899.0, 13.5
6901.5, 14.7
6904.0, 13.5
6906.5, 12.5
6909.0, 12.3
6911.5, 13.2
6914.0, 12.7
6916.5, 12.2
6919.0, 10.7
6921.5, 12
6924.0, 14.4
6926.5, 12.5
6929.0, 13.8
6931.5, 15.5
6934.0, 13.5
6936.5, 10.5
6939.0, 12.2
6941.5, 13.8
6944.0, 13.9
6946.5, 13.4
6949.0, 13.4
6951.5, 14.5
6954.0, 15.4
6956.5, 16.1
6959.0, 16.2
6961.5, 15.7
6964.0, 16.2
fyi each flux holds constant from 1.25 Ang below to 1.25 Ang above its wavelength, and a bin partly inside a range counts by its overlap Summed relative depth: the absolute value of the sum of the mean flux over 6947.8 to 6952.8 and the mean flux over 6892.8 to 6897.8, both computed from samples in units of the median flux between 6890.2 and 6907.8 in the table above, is 2.01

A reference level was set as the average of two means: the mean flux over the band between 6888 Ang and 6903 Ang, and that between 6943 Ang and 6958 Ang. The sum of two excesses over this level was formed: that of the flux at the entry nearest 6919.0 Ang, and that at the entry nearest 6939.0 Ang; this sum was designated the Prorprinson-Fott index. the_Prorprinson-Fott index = -5.6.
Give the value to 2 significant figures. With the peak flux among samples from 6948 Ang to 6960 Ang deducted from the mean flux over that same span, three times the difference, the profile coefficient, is -3.2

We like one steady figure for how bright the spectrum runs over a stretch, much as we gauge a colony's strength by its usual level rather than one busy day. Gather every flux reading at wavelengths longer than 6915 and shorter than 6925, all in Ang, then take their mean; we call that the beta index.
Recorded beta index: 12.3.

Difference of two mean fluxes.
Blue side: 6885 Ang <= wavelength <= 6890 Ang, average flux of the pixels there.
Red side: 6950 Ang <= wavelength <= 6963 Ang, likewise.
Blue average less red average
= -2.4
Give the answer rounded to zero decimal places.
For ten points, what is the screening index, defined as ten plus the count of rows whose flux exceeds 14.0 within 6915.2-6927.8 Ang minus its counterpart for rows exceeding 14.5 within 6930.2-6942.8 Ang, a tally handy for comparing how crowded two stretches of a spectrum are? 10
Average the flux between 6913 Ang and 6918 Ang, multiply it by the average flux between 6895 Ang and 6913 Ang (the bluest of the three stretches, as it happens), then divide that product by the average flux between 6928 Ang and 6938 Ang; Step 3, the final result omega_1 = 12.5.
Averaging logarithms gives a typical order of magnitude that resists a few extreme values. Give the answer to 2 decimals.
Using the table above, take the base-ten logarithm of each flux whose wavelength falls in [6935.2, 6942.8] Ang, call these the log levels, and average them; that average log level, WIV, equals 1.08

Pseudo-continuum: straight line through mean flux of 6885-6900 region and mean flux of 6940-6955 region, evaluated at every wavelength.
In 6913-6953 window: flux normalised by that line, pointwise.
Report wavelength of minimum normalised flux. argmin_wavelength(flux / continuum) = 6936.5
